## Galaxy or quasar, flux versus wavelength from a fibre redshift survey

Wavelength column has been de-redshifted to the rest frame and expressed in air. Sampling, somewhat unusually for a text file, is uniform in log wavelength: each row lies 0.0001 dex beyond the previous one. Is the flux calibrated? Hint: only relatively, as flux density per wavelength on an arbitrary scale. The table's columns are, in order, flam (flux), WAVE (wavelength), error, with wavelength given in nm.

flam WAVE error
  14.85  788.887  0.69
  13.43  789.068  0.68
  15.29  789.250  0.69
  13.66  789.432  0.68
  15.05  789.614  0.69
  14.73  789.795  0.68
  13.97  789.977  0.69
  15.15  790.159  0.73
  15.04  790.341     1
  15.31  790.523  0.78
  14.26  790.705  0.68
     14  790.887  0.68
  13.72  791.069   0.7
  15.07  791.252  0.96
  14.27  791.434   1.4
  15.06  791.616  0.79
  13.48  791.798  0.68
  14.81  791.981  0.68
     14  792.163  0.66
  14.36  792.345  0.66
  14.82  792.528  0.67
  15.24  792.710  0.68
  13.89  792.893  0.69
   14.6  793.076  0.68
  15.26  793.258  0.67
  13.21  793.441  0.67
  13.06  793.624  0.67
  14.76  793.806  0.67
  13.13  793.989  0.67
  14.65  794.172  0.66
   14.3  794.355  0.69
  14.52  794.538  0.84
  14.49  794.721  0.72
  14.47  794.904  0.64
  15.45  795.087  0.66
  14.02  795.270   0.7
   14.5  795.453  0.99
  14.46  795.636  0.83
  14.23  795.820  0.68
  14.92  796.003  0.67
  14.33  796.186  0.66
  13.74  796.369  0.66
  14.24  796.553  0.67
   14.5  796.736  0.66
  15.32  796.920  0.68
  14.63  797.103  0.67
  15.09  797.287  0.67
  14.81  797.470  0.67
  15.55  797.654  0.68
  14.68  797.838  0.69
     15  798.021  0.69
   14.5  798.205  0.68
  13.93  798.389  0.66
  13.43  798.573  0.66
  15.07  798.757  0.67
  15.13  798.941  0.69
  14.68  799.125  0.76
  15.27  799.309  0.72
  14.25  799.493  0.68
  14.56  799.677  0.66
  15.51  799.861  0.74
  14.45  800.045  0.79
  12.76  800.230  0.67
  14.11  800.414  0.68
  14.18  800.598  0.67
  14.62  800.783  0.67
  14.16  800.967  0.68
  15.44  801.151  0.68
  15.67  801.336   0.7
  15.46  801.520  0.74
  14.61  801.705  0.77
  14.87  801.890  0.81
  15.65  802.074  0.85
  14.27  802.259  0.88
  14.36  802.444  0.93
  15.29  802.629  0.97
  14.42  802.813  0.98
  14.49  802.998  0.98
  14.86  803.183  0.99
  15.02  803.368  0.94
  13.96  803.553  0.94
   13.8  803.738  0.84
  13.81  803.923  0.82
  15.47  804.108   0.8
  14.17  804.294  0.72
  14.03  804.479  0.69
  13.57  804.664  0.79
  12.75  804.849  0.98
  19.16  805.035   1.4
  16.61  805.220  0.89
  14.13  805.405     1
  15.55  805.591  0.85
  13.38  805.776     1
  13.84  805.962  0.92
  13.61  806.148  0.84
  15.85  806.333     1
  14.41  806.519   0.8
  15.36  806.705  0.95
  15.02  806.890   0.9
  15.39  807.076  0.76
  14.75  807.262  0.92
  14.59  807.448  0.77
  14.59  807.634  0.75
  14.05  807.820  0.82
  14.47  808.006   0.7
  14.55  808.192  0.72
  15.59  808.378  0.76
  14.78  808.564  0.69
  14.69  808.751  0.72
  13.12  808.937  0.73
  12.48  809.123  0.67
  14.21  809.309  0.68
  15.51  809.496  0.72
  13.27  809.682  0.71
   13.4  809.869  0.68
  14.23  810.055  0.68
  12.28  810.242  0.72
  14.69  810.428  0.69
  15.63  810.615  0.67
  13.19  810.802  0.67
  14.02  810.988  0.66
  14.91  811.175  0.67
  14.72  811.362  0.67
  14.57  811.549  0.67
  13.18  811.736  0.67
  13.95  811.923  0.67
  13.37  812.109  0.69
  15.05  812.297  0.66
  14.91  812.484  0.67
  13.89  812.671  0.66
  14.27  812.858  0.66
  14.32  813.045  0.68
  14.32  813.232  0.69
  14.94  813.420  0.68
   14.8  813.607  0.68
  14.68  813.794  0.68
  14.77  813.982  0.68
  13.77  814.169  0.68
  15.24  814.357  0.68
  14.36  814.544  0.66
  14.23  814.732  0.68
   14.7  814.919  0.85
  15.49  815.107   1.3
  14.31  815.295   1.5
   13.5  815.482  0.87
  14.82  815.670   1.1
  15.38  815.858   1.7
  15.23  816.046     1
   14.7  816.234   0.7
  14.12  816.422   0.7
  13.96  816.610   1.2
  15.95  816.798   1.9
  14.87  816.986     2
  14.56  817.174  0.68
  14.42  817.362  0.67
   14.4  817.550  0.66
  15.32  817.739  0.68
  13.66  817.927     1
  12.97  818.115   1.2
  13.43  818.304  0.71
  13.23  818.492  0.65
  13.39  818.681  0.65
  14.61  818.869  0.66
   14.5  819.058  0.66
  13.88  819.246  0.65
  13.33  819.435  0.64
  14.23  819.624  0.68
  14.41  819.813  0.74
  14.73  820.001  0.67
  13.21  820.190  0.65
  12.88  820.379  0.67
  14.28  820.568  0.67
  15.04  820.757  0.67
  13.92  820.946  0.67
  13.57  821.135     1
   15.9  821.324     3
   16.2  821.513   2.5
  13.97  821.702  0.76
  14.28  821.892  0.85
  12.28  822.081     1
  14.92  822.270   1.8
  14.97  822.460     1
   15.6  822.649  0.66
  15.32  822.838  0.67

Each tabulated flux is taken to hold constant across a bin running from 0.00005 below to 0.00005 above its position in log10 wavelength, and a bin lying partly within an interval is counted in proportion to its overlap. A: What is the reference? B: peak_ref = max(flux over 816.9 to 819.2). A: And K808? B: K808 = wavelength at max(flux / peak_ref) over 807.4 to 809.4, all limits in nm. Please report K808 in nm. 808.378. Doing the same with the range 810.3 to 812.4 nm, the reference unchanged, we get 810.615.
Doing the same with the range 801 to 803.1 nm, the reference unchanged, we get 801.336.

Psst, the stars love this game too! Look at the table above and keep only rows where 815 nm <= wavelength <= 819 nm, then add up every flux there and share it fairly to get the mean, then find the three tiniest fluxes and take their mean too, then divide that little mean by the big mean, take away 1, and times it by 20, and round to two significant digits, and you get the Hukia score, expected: -1.7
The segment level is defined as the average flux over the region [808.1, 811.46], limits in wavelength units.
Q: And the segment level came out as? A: 14.2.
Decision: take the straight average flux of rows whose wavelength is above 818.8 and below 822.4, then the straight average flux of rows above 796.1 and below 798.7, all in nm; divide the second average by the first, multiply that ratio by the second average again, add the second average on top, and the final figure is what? 29.5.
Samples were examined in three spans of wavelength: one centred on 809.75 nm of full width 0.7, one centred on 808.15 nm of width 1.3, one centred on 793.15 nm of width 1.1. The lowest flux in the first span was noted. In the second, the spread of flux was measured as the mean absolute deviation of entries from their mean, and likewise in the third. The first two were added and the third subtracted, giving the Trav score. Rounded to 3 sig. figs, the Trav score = 12.7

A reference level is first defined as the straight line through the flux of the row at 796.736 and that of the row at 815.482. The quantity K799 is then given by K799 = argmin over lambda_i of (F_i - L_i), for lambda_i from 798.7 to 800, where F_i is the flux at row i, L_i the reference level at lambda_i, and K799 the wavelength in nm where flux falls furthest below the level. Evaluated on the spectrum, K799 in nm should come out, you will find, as 799.493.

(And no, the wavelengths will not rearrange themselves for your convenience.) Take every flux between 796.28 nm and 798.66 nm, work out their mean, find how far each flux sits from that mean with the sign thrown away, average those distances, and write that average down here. 0.47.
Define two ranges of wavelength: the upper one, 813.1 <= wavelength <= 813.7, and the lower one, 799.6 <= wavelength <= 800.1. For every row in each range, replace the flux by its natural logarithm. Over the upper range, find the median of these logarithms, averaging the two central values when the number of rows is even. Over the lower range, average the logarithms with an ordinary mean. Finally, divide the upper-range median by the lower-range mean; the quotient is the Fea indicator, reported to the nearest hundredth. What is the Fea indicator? 1.00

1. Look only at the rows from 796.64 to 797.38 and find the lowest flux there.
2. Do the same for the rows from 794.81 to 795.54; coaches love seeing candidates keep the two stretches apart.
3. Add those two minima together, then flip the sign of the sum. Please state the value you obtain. -28.5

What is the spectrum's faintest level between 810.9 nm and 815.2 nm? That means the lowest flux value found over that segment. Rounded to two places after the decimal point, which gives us 13.18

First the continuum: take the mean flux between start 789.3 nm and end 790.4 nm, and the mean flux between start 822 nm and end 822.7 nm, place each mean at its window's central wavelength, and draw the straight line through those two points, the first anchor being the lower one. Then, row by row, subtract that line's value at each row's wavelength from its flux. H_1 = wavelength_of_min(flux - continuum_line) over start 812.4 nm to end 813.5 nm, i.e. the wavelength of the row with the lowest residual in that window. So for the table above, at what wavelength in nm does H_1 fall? 812.671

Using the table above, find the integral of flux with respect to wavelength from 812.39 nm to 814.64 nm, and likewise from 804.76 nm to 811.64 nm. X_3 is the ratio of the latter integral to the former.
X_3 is 3.1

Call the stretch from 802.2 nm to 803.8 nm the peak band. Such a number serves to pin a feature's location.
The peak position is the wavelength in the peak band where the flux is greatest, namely 802.629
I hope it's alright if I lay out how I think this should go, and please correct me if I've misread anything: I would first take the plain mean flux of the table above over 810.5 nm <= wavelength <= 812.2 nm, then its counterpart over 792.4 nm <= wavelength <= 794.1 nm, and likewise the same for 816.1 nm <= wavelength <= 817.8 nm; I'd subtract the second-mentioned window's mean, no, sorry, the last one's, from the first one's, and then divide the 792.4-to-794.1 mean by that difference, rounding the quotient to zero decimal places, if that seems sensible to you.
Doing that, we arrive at -27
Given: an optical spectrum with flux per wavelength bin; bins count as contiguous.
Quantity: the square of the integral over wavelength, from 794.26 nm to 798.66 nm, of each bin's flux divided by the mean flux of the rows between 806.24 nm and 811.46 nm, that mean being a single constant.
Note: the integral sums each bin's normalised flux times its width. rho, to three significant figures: 19.7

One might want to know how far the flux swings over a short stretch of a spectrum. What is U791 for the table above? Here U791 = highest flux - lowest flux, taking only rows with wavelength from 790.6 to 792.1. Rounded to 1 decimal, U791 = 1.6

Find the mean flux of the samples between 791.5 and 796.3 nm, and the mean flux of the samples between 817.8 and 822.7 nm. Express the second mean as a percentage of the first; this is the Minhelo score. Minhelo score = 98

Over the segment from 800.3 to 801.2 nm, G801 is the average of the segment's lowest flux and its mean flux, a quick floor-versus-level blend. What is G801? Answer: 14.3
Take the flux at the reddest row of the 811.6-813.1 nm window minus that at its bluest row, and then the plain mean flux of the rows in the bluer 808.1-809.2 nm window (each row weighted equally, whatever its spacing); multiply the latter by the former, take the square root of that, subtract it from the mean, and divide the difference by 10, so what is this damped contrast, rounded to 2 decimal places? 1.02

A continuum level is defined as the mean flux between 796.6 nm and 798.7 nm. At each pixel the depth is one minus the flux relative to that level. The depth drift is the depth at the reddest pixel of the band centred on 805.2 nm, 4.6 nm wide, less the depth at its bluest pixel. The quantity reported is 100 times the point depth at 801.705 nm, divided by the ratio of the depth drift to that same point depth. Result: -0.3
